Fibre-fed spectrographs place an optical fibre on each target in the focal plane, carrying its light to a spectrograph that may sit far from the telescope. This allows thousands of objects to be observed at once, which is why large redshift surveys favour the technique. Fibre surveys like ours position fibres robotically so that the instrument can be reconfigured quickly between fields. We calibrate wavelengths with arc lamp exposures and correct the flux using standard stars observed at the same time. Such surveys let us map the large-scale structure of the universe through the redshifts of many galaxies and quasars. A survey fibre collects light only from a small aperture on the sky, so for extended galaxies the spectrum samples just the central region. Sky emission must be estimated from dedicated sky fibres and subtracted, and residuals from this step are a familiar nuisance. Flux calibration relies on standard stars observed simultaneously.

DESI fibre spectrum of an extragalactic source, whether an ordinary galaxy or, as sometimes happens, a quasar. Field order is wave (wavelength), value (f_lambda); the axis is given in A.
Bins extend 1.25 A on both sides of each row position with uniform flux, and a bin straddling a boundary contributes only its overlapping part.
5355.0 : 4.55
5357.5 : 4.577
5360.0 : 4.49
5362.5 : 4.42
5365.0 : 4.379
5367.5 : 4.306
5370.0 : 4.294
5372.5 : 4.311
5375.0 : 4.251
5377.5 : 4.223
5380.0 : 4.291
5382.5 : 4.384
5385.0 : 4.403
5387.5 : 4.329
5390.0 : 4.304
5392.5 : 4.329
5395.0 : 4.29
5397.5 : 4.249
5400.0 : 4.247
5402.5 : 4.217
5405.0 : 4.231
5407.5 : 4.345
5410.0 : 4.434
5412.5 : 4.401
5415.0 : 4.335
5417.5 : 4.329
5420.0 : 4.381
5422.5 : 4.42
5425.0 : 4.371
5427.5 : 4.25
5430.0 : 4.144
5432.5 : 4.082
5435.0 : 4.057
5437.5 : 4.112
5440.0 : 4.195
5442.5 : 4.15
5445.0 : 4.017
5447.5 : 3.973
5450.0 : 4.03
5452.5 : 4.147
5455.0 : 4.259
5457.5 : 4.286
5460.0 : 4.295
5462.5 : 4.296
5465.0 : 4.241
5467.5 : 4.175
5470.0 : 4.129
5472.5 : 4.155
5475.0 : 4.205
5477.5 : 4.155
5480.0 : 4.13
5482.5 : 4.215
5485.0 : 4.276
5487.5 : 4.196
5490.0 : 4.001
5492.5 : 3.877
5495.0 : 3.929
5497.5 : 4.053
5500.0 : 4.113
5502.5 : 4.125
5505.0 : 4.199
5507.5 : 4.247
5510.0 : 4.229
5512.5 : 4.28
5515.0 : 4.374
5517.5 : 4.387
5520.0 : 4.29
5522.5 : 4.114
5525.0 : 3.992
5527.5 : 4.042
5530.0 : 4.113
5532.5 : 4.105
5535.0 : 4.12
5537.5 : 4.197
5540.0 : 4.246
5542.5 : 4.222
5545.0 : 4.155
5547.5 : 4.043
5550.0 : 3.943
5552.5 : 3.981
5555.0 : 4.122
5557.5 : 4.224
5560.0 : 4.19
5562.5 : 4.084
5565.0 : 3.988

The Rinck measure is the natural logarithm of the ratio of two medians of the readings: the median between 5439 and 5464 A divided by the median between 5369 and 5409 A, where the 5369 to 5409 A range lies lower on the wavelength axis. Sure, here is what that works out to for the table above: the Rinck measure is -0.028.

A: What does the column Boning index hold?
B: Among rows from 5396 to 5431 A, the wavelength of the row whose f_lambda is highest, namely 5410.0 A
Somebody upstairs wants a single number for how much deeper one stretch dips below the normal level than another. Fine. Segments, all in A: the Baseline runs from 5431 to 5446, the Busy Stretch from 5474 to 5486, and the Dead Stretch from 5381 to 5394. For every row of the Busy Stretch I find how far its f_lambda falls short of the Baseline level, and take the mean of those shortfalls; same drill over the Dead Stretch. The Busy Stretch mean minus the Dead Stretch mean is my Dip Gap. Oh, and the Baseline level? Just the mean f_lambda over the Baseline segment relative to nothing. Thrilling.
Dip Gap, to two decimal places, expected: 0.15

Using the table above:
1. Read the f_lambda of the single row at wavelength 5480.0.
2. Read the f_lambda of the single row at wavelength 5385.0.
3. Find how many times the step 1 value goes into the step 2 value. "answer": 1.07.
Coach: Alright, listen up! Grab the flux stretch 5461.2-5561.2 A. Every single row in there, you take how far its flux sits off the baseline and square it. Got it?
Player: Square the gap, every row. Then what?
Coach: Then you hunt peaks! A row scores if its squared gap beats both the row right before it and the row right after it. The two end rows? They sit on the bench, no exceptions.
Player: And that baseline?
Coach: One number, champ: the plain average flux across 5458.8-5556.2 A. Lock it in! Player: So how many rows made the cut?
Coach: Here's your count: 11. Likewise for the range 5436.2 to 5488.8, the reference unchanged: 6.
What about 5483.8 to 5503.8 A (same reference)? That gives 1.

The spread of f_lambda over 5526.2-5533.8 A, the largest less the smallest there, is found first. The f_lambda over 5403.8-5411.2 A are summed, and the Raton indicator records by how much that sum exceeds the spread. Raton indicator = 12.9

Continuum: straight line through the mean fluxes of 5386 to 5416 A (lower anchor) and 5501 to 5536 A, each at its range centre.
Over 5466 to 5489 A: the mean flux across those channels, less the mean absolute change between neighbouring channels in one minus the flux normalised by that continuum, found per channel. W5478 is 4.17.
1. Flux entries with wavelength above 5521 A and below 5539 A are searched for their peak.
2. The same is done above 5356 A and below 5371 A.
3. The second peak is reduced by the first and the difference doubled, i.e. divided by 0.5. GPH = 0.76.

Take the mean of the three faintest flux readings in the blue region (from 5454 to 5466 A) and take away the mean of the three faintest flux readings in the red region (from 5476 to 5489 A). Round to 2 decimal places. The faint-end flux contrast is 0.10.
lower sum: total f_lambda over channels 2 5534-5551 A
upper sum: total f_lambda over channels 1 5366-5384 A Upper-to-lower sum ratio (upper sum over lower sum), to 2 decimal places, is 1.04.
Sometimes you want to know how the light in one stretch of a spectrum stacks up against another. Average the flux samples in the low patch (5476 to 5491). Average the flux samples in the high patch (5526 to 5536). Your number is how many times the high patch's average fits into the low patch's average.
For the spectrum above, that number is 1.02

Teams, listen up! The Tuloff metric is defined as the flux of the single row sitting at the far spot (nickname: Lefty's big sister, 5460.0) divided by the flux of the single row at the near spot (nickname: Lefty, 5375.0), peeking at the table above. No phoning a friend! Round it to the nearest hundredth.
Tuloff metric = 1.01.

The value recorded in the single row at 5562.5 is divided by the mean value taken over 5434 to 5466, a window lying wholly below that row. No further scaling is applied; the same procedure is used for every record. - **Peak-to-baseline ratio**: 0.982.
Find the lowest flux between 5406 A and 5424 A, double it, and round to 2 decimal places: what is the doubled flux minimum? 8.66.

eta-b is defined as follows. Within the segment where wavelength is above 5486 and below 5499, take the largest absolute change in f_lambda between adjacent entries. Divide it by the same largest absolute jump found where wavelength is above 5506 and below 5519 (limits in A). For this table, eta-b 2.1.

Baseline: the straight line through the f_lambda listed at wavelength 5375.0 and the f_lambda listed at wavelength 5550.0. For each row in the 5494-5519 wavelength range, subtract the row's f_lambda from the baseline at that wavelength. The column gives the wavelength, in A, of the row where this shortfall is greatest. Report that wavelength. 5495.0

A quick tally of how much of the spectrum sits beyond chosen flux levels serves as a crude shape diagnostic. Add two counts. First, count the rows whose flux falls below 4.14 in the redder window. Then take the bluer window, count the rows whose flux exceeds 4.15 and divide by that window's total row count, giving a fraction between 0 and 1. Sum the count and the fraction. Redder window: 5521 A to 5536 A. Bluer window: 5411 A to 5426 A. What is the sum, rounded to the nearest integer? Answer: 7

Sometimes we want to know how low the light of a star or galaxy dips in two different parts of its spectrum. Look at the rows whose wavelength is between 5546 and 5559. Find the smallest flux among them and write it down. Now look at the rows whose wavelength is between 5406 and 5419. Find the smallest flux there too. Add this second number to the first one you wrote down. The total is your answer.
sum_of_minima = 8.27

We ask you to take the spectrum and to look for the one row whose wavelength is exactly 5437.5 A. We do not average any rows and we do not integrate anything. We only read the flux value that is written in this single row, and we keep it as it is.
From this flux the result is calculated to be 4.112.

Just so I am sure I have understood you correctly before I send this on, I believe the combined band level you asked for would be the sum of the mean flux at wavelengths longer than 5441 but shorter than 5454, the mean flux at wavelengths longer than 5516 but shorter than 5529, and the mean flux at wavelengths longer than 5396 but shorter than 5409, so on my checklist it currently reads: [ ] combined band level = 12.5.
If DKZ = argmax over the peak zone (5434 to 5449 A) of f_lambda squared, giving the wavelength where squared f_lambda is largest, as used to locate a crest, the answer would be 5440.0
